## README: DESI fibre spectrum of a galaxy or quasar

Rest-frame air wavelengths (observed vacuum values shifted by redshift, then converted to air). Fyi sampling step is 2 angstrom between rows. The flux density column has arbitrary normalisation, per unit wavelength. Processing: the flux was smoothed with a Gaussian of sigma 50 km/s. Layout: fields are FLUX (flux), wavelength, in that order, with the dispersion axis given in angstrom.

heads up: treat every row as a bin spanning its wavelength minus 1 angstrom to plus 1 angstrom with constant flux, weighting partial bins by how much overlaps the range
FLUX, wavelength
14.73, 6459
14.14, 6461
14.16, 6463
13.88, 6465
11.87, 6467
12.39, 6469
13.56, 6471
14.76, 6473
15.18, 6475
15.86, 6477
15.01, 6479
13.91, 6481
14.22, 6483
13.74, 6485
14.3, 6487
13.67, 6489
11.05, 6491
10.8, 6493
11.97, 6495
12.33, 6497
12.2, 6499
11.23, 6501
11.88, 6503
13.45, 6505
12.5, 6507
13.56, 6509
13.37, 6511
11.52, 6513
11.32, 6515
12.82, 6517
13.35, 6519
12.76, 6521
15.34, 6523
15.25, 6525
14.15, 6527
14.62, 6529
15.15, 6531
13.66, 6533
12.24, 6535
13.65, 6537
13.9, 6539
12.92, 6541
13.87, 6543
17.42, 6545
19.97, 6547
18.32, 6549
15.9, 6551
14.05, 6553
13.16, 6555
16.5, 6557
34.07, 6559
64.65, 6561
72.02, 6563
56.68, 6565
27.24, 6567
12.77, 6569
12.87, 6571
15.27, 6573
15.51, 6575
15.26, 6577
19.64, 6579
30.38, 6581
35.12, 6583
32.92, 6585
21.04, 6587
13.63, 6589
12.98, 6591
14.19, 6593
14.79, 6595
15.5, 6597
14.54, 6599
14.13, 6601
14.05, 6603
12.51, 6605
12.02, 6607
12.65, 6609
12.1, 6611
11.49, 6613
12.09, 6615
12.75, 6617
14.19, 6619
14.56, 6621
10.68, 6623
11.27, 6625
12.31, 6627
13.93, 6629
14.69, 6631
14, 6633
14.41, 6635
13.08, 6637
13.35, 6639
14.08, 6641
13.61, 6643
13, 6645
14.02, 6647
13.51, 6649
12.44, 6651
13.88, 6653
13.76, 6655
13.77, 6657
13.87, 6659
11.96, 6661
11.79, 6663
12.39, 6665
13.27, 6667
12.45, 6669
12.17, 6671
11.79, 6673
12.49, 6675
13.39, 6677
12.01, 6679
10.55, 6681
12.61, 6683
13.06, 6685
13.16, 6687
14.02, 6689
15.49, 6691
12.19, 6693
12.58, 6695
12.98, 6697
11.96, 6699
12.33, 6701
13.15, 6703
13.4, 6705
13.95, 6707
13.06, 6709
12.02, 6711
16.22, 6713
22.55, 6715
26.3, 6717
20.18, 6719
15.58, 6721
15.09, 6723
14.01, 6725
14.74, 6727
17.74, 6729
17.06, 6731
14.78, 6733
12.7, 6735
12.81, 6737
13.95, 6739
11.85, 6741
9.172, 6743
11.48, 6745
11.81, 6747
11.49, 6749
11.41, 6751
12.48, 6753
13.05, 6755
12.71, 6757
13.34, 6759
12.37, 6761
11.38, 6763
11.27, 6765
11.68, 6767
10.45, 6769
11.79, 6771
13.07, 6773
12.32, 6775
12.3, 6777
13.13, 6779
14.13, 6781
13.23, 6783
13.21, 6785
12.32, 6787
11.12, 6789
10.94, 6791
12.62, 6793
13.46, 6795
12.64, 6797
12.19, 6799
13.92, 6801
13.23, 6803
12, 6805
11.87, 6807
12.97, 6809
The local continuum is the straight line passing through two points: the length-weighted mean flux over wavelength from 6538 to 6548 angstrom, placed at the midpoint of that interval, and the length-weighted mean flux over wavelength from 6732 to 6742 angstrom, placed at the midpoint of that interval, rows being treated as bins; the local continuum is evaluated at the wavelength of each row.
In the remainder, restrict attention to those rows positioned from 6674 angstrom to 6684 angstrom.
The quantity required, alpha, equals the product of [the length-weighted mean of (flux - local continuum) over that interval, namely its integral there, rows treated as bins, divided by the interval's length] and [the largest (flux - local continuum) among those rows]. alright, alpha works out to 1.0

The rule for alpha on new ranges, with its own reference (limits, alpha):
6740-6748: 2.6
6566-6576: 17.4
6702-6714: 0.2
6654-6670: 0.4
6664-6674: 1.3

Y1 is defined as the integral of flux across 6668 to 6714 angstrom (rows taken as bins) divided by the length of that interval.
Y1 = 12.9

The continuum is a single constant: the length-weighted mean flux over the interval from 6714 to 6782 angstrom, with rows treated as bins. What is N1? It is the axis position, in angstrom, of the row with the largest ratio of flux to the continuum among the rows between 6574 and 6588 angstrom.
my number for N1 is 6583 angstrom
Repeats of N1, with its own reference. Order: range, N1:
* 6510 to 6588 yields 6563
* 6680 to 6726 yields 6717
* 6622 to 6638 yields 6631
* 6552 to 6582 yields 6563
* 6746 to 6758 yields 6755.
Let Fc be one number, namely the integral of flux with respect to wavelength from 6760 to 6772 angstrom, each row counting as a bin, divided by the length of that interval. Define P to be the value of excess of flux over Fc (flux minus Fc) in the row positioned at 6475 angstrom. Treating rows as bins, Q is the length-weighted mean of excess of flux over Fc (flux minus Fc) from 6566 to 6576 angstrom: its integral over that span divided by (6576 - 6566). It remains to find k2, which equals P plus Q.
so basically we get 9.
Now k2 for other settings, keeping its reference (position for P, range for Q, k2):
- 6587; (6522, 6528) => 13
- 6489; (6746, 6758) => 3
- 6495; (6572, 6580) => 5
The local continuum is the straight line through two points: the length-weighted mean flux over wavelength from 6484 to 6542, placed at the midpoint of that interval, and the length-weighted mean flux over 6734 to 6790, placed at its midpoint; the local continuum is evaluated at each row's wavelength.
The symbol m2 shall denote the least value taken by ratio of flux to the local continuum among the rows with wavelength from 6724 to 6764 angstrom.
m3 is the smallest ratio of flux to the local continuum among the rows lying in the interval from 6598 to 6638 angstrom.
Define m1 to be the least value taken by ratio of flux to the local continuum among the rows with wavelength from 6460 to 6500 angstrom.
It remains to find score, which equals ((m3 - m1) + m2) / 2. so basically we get 0.383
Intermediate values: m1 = 0.823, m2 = 0.75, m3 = 0.84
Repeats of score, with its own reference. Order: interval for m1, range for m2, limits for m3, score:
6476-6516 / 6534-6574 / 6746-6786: 0.489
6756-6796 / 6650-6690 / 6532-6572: 0.465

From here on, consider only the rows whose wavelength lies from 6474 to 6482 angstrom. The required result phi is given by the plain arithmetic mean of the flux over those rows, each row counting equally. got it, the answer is 15.0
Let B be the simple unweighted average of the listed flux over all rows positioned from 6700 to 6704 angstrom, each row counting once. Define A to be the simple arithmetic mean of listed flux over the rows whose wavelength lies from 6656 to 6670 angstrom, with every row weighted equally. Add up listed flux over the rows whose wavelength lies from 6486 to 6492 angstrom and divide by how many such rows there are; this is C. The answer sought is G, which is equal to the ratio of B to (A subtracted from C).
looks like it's 58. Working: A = 12.8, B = 12.7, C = 13.0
